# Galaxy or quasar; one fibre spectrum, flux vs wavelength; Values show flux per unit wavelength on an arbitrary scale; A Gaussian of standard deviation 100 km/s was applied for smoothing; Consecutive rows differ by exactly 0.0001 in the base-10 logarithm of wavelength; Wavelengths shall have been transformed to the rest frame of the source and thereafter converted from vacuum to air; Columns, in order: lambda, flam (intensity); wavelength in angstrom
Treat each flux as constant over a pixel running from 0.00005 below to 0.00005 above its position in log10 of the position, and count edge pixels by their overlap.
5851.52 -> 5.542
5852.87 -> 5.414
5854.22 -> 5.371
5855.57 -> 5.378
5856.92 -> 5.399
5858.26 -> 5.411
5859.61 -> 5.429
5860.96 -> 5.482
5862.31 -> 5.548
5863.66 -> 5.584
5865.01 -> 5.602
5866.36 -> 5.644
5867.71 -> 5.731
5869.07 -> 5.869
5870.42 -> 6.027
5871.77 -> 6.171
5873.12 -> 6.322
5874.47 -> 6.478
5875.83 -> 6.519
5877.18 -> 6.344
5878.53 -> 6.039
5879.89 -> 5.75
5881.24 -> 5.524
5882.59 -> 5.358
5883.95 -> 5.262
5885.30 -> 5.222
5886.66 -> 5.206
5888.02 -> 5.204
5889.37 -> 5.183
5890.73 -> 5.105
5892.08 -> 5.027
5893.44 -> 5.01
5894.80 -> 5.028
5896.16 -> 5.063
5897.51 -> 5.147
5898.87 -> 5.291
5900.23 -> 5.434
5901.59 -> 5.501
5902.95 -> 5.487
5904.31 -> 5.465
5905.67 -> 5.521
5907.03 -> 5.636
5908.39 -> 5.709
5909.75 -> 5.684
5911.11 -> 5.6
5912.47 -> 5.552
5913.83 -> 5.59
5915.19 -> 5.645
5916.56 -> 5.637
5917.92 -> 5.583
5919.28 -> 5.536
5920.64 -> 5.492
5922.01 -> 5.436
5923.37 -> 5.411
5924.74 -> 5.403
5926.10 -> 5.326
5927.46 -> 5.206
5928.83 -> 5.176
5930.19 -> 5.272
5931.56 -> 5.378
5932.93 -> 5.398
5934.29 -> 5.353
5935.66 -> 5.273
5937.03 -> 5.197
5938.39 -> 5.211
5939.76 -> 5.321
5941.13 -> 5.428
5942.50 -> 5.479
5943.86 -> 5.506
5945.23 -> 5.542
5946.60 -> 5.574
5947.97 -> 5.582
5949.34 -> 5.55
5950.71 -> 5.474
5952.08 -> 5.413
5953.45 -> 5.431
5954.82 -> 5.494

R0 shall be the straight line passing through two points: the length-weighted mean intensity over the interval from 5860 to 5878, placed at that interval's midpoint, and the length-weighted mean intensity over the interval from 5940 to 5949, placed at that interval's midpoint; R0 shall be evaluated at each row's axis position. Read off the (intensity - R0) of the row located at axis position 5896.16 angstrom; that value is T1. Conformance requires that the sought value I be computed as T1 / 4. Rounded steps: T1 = -0.72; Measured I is -0.18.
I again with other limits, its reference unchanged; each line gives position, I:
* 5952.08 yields -0.01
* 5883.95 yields -0.15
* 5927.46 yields -0.10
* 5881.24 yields -0.09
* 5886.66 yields -0.16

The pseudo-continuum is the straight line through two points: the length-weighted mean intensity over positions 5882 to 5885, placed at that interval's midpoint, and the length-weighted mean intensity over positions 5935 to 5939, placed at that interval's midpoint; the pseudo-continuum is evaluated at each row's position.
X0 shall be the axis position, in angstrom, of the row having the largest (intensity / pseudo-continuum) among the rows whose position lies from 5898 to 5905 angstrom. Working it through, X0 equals 5901.59 angstrom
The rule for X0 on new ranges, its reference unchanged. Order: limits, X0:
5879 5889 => 5879.89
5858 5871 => 5870.42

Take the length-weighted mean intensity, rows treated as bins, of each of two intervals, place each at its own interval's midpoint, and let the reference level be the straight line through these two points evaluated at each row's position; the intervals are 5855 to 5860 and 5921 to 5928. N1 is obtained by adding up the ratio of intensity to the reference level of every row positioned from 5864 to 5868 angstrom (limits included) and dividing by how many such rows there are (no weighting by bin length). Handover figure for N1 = 1.05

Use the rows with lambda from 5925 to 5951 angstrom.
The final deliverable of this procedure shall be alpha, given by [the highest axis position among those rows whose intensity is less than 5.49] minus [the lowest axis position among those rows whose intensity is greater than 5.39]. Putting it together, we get 17.8 angstrom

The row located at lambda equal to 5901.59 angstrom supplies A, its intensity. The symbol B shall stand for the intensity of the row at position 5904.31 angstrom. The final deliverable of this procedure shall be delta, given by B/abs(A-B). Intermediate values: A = 5.501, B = 5.465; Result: 152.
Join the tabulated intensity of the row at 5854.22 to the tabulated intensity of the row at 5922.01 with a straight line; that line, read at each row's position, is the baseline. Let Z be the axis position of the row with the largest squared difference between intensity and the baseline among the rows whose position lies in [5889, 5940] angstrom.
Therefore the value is 5893.44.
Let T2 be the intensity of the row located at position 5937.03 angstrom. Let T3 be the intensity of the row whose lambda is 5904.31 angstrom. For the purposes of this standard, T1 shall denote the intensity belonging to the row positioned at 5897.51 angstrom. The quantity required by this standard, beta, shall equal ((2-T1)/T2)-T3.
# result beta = -6.1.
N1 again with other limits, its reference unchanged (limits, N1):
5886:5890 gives 0.96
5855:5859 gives 1.00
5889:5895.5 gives 0.94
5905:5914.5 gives 1.04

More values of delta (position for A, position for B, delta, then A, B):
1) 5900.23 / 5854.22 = 85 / 5.434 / 5.371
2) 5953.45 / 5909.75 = 22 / 5.431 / 5.684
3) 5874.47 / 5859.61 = 5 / 6.478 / 5.429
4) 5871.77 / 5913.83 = 10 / 6.171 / 5.59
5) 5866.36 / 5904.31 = 31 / 5.644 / 5.465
